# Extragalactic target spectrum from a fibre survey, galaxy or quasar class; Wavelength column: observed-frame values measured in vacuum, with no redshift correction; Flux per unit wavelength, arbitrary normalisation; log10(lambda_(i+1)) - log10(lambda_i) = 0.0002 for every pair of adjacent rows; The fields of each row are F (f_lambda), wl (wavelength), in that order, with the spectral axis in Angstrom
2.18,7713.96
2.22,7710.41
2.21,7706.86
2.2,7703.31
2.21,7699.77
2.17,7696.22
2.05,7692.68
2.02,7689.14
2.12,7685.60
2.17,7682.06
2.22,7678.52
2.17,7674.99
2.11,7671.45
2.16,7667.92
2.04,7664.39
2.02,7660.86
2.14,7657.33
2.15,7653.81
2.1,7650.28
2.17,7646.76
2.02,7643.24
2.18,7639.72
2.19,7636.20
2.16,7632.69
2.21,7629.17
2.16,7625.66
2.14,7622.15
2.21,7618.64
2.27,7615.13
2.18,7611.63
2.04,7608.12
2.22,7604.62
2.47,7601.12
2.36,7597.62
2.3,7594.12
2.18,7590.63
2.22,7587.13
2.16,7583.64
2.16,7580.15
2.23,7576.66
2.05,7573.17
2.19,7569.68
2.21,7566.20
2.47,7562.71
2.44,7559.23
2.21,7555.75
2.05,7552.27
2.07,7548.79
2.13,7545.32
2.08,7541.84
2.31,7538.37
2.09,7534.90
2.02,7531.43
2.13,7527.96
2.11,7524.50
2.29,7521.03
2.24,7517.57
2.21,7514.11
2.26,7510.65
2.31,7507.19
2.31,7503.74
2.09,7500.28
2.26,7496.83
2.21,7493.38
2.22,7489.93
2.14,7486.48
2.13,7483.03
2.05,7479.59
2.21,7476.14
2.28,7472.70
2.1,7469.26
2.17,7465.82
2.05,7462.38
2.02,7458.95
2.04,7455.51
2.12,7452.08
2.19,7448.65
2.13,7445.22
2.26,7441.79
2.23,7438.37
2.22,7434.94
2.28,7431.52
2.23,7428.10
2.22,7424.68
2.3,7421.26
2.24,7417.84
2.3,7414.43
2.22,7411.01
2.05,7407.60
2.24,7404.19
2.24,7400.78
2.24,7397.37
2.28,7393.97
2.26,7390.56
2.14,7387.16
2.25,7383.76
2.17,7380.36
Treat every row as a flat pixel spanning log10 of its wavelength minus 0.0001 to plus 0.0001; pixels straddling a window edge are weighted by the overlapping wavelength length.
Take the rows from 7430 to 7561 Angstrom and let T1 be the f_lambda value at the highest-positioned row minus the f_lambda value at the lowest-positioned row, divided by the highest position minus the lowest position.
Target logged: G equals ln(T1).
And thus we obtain -6.7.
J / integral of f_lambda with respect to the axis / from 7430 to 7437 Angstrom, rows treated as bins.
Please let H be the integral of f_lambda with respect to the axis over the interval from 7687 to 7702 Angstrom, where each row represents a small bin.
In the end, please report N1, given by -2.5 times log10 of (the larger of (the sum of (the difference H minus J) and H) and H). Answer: -4.2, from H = 32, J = 16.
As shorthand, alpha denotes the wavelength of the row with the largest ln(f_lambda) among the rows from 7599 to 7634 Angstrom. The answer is 7601.12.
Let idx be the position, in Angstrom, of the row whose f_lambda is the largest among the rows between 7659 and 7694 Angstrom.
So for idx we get 7678.52 Angstrom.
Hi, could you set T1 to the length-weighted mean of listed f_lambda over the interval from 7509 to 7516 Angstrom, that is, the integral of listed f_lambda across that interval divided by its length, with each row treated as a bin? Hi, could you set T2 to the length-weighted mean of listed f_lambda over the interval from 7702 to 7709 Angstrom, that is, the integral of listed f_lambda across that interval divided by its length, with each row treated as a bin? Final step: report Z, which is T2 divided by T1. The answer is 0.99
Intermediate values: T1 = 2.235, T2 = 2.21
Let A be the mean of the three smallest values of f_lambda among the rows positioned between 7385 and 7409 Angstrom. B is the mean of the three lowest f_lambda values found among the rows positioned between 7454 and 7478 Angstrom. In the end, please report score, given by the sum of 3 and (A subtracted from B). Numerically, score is 2.89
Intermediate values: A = 2.14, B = 2.04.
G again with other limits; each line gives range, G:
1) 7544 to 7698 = -8.2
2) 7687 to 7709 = -4.5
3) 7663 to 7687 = -5.6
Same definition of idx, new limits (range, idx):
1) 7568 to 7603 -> 7601.12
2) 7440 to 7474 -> 7472.70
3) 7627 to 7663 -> 7629.17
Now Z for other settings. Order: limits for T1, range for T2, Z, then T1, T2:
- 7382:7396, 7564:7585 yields 0.97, 2.233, 2.17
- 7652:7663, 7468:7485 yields 1.03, 2.100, 2.16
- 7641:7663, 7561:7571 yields 1.09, 2.100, 2.29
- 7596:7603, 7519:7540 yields 0.89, 2.413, 2.16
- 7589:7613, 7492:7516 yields 0.99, 2.252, 2.24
